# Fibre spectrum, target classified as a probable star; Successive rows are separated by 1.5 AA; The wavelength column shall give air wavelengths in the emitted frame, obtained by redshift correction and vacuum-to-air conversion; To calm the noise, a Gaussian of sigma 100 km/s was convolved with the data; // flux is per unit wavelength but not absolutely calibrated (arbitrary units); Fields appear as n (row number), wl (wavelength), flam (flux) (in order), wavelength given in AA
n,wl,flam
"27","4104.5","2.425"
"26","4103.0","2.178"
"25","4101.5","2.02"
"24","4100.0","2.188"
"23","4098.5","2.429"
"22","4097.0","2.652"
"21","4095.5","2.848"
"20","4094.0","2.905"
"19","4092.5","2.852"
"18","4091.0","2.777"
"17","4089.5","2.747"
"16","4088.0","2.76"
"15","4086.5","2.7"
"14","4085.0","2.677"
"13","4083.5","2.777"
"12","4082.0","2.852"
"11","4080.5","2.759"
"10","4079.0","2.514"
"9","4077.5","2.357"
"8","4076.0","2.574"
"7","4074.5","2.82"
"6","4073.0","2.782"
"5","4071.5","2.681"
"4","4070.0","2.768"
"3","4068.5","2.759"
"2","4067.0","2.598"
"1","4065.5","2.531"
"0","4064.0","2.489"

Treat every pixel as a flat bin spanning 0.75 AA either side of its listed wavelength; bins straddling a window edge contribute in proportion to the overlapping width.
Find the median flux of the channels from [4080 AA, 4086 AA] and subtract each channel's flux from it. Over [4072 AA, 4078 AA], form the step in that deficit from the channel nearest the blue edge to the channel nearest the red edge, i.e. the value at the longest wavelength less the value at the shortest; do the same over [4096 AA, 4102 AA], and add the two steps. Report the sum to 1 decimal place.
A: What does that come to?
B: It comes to 1.1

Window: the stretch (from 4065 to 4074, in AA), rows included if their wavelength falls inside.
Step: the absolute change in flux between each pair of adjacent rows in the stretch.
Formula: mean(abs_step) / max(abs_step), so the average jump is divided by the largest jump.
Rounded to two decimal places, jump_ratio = 0.53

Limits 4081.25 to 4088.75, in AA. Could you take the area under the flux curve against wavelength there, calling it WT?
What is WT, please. 20.6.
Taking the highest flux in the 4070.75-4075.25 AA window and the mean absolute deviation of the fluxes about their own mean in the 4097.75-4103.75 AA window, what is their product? 0.3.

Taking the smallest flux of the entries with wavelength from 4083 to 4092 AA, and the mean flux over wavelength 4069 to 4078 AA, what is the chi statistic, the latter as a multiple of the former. 1.00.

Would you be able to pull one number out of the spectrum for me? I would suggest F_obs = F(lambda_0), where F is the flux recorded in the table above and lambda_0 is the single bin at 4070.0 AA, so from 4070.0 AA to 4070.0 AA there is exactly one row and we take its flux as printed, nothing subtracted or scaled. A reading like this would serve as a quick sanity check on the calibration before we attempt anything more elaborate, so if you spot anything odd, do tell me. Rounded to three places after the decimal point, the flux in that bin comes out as 2.768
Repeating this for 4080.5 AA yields 2.759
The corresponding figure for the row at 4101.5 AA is 2.020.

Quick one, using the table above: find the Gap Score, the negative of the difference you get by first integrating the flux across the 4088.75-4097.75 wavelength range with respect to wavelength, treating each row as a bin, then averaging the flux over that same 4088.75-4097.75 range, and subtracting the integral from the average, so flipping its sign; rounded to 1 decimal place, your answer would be 22.4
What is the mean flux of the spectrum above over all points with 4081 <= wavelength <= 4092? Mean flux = 2.76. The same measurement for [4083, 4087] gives 2.72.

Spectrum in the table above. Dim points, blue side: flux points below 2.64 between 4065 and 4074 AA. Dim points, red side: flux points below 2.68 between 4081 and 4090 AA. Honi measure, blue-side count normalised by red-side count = 2.00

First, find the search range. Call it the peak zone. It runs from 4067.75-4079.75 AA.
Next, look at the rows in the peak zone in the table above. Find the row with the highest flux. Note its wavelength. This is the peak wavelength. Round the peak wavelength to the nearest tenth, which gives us 4074.5 AA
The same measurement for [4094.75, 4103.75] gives 4095.5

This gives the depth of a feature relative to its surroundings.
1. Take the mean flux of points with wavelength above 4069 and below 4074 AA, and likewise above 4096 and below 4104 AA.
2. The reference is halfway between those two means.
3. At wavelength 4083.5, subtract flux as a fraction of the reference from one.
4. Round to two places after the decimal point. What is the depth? -0.10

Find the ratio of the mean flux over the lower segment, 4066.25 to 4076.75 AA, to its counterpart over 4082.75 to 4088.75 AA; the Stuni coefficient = 0.99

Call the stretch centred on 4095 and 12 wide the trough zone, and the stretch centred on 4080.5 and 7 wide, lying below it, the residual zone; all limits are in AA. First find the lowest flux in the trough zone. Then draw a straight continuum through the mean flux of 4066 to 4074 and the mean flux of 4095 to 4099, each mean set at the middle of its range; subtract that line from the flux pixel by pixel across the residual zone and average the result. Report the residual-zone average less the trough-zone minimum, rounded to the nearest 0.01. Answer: -2.22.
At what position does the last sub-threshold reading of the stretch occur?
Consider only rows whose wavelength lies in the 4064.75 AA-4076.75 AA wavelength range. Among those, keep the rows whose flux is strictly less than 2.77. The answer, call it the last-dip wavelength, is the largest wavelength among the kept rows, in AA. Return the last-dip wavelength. 4076.0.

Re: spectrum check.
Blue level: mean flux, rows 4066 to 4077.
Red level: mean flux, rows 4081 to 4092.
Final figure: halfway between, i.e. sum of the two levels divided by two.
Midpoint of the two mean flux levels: 2.73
